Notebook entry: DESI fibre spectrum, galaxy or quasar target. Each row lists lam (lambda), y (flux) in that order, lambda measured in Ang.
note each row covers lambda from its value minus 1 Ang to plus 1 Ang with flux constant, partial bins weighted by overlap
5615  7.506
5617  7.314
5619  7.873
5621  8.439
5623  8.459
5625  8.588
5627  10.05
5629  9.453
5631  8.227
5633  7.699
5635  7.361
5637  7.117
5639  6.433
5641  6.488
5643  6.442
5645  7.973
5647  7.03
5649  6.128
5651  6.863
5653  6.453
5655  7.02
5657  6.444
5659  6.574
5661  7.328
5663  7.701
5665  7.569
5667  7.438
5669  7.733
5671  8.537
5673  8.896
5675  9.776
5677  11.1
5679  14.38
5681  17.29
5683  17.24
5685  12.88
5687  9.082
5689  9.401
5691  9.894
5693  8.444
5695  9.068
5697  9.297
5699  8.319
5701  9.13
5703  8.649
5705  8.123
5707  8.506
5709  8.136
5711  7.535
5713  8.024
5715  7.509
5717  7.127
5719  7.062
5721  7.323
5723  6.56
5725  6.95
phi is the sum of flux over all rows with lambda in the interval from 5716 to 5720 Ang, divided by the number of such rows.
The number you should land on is 7.1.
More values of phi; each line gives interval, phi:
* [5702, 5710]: 8.4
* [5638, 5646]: 6.8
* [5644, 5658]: 6.8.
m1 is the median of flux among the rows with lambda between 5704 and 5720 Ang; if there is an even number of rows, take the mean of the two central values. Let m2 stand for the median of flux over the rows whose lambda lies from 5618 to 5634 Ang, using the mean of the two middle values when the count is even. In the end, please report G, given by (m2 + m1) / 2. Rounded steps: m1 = 7.8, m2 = 8.4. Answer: 8.1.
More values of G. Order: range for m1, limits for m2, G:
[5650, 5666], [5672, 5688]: 9.5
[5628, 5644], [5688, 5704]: 8.2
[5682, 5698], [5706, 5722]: 8.4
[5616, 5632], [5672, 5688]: 10.2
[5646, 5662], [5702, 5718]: 7.4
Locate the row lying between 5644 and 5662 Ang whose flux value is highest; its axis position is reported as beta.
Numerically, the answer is 5645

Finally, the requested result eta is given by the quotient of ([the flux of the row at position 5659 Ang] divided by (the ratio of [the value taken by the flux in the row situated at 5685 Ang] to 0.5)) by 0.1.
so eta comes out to 2.6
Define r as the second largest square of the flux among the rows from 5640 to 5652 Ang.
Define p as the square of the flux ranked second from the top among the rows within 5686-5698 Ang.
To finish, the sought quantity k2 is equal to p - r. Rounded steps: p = 88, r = 49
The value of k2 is 39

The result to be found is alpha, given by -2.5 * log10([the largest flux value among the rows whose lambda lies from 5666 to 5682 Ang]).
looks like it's -3.09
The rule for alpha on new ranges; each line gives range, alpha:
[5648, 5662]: -2.16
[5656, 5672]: -2.33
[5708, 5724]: -2.28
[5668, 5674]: -2.37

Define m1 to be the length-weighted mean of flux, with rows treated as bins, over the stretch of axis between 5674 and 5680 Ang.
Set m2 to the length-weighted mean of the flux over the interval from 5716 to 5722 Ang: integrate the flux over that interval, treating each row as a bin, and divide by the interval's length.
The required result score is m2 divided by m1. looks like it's 0.61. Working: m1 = 12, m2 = 7.2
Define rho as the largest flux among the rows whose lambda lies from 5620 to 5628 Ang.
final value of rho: 10.05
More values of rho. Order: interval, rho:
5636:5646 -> 7.973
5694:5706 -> 9.297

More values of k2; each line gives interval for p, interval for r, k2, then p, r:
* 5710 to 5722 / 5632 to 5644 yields 3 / 57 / 54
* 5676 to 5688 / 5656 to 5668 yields 240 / 297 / 57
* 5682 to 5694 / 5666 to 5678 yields 70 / 166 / 96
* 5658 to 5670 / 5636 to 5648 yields 9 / 59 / 51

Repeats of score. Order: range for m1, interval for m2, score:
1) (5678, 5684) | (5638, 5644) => 0.40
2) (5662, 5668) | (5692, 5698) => 1.18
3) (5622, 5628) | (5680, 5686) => 1.75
